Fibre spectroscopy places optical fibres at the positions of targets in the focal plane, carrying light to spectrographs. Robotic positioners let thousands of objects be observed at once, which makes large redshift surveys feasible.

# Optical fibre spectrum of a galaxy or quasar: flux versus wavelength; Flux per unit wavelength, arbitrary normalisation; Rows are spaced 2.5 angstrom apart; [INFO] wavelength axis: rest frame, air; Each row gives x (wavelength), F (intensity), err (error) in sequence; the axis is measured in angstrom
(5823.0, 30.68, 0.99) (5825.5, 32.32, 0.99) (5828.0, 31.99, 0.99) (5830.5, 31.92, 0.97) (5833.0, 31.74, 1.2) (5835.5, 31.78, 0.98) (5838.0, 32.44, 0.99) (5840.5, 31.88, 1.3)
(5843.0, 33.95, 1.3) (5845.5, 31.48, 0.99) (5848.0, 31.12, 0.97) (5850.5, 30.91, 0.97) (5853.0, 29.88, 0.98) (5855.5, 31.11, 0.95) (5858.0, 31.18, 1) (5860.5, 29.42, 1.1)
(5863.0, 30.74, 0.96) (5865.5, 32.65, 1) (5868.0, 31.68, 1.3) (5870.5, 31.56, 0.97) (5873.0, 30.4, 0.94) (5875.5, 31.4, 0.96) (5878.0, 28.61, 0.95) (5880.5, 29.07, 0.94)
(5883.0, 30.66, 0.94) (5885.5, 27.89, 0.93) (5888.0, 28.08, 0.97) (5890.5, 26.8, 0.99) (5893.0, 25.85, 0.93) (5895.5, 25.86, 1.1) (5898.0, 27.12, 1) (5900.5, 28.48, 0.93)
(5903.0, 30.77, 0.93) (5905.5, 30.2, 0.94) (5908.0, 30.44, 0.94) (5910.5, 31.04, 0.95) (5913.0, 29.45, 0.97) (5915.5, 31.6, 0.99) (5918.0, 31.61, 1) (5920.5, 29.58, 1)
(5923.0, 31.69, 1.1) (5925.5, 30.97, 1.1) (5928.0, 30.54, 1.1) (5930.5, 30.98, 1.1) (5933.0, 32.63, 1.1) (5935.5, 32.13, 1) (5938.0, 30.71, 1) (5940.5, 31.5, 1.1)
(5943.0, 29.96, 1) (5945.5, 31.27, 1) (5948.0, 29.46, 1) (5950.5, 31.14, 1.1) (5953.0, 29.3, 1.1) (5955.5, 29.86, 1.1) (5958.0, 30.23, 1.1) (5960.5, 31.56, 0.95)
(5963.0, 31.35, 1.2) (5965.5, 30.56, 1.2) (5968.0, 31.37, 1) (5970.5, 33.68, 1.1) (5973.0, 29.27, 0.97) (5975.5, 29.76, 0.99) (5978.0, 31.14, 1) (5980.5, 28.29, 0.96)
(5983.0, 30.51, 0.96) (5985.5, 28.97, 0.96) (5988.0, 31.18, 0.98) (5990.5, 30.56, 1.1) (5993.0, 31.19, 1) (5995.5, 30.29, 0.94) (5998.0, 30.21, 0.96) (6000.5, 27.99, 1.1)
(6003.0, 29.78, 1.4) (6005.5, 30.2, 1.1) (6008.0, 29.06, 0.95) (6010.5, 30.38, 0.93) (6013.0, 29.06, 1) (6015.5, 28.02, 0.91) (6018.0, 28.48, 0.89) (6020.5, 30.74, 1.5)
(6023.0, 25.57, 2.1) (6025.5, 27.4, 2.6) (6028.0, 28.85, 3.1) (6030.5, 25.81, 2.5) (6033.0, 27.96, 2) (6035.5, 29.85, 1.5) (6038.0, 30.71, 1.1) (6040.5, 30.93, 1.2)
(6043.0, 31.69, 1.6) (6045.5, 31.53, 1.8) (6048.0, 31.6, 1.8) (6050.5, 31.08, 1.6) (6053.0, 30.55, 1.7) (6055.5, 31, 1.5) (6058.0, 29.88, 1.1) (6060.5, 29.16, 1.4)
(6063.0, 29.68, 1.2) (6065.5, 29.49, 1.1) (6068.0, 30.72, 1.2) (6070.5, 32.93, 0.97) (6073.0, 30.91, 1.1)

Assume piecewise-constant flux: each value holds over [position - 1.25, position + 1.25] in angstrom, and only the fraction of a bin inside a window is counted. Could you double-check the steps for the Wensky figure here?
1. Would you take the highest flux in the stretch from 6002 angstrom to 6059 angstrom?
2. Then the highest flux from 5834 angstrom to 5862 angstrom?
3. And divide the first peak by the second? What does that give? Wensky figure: 0.93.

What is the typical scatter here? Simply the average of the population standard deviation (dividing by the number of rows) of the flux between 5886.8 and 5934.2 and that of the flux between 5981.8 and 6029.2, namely 1.7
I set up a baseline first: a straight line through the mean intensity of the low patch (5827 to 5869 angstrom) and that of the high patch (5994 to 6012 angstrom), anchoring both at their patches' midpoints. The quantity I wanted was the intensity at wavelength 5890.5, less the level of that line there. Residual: -4.2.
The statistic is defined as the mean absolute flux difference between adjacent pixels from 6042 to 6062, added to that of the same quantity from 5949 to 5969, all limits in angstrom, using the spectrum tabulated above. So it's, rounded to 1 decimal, 1.4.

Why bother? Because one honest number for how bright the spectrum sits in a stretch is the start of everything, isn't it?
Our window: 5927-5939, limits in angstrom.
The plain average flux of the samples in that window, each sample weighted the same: 31.4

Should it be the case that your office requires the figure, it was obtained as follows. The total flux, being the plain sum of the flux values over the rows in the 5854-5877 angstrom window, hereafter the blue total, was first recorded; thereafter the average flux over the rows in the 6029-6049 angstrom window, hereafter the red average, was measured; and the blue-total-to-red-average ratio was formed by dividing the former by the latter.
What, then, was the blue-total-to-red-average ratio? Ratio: 9.3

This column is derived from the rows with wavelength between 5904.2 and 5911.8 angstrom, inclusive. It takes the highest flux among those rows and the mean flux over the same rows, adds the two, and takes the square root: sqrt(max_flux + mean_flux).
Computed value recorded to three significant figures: 7.85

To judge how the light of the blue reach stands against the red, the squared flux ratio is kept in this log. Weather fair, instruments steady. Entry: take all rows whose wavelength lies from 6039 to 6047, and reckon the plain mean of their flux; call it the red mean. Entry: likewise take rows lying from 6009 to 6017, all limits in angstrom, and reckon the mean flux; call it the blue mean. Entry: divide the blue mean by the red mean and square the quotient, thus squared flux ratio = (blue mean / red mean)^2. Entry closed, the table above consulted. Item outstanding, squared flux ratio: 0.86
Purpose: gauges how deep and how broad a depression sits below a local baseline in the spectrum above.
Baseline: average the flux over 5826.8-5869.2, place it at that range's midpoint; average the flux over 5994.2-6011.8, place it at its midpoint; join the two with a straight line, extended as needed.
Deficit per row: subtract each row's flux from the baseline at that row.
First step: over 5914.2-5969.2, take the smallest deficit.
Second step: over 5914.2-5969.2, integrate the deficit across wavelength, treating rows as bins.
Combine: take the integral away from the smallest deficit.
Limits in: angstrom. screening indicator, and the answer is 25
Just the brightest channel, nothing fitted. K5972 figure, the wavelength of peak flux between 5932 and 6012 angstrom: 5970.5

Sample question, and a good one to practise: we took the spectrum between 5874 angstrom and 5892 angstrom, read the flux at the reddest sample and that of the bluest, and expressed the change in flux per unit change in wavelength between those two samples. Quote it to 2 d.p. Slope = -0.31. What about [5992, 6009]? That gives -0.14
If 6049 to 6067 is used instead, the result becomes -0.11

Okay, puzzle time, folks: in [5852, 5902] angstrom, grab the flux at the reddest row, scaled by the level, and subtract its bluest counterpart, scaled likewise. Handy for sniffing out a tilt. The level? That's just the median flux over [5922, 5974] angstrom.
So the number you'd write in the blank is -0.045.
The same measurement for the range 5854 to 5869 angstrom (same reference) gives 0.018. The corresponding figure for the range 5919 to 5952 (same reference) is 0.050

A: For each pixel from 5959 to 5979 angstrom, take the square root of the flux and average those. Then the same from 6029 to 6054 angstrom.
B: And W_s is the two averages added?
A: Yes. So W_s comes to 11.06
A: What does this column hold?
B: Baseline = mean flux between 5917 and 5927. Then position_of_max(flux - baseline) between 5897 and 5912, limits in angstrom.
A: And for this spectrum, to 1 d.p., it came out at 5910.5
